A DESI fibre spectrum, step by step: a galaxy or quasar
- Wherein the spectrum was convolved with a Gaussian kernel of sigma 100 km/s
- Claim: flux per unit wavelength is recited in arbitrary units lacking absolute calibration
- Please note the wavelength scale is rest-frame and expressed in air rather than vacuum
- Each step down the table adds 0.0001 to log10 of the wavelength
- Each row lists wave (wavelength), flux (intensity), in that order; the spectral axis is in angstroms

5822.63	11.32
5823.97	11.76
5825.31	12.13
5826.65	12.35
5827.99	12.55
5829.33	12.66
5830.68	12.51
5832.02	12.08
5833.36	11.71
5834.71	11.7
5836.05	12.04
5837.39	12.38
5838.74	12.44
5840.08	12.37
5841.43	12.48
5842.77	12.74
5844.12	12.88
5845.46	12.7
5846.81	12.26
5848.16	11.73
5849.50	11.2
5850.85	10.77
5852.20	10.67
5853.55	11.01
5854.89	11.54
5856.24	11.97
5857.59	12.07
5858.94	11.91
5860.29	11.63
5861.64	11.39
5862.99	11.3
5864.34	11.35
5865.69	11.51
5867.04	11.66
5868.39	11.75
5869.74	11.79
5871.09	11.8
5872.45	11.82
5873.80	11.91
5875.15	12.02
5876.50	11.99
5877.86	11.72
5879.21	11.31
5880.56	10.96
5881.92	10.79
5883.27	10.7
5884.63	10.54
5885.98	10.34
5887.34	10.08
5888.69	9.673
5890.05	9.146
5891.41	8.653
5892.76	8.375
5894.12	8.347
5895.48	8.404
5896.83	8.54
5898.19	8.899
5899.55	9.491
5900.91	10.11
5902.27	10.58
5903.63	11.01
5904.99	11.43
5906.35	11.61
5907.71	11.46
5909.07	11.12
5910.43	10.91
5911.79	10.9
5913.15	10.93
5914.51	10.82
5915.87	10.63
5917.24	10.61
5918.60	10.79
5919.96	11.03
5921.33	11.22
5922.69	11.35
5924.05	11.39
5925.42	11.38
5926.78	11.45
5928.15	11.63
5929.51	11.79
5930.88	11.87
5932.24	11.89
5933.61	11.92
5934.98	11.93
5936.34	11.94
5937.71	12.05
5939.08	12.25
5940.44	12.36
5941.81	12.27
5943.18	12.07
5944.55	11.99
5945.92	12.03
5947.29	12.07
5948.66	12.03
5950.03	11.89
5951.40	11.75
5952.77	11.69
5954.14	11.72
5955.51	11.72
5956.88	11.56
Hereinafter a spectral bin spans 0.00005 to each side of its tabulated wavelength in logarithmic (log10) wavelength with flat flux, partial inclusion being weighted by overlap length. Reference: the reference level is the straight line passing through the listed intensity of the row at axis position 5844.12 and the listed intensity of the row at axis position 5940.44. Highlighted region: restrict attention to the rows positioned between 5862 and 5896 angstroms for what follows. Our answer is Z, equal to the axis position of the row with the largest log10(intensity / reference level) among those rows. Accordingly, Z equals 5875.15 angstroms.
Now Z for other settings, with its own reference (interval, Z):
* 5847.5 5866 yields 5857.59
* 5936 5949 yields 5940.44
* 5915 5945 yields 5940.44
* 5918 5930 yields 5929.51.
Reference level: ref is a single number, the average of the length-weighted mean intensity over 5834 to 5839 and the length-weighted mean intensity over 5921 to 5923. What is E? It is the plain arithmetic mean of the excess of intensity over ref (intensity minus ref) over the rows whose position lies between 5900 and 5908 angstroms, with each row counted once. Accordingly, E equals -0.7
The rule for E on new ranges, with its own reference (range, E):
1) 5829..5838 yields 0.5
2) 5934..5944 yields 0.4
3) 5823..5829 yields 0.5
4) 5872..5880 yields 0.1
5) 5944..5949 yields 0.3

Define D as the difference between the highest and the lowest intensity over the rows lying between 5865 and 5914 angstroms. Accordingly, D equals 3.7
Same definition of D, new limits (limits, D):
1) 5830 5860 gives 2.2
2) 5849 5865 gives 1.4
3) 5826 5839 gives 1.0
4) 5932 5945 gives 0.5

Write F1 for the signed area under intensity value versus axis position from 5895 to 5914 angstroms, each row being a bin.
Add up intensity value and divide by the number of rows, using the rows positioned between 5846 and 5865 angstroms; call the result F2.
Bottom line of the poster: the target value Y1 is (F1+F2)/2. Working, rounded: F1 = 198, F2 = 11.5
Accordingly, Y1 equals 105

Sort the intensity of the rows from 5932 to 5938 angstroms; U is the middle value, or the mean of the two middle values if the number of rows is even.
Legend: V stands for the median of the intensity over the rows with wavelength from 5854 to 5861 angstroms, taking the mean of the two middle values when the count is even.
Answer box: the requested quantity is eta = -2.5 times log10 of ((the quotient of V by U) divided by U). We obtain 2.69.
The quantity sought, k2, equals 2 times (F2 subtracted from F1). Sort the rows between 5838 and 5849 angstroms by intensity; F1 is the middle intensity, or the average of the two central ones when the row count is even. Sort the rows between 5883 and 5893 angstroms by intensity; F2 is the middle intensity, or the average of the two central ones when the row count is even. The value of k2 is 5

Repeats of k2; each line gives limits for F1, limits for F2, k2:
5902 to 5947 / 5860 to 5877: -1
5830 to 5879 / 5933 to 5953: 0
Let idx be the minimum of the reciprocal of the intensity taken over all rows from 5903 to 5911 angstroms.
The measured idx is 0.086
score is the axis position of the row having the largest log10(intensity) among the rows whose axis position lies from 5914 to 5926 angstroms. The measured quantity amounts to 5924.05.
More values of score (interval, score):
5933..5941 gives 5940.44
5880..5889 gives 5880.56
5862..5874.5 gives 5873.80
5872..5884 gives 5875.15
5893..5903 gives 5902.27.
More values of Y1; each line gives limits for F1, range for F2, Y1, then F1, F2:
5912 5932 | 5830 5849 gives 118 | 224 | 12.3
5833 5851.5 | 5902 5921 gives 117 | 224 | 11.0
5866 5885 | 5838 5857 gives 115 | 218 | 11.9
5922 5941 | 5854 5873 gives 118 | 224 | 11.7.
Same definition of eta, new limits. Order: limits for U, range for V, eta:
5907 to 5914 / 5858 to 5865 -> 2.55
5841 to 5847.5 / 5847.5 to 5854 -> 2.91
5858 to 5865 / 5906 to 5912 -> 2.67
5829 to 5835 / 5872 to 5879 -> 2.72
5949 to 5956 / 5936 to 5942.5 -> 2.62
